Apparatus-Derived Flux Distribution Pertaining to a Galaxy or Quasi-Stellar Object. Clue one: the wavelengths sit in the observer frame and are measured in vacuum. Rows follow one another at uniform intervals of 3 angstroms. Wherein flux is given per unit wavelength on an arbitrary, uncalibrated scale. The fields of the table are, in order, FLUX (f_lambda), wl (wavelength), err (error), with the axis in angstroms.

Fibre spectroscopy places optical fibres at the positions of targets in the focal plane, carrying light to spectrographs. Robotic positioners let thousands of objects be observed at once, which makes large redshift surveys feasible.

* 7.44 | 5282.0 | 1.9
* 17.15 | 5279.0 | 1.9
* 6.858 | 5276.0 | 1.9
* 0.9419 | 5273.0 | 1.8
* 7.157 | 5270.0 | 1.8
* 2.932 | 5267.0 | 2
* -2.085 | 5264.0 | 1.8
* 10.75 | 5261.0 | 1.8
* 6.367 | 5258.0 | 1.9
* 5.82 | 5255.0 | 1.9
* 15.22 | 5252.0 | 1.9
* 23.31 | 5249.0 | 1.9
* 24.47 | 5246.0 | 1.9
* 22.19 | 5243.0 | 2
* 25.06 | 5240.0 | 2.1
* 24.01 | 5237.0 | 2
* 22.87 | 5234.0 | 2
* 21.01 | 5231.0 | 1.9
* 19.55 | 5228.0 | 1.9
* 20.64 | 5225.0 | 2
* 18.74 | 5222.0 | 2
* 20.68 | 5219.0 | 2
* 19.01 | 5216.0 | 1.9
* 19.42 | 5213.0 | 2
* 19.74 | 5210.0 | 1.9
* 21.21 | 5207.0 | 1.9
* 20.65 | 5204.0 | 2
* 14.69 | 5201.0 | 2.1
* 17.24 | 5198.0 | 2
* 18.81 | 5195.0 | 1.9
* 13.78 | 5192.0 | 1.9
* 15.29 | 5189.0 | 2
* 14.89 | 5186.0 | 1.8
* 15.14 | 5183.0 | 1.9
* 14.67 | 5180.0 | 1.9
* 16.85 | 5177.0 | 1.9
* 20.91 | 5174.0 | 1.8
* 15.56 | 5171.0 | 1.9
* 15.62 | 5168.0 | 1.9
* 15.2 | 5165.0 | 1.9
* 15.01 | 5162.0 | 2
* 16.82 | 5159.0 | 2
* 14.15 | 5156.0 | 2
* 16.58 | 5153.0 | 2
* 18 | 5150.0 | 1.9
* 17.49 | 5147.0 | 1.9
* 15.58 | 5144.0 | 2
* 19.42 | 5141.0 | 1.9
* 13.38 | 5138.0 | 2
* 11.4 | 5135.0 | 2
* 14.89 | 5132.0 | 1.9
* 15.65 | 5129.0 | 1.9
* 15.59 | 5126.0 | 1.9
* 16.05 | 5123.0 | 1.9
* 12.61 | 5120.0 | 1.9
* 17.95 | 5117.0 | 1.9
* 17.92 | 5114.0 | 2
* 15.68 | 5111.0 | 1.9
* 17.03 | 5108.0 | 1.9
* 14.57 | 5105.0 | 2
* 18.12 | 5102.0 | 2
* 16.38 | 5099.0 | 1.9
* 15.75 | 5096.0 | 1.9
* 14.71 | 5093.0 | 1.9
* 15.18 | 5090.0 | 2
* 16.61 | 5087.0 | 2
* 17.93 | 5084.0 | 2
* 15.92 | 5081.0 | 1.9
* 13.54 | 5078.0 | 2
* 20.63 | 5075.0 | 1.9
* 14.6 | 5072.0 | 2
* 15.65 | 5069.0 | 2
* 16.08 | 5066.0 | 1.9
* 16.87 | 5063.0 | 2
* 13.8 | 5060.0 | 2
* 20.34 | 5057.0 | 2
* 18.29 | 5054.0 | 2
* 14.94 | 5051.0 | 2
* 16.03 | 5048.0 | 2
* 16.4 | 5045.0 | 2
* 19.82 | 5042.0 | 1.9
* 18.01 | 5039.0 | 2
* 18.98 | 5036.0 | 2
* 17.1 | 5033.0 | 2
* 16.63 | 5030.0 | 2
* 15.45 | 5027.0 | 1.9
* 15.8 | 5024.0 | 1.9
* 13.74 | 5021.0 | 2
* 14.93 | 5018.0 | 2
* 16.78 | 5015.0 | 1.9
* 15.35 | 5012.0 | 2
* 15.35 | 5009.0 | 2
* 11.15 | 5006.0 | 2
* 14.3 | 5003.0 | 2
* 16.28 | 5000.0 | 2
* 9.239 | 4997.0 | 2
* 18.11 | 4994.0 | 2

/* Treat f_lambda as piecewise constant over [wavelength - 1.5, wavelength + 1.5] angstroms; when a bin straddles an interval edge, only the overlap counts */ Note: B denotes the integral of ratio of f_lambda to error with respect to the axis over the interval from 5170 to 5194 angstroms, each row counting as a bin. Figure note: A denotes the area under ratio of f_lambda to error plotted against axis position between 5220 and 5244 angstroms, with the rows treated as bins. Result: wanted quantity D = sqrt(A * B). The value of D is 231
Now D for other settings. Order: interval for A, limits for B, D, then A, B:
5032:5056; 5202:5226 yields 227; 212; 243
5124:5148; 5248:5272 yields 142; 191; 105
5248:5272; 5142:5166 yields 144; 105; 198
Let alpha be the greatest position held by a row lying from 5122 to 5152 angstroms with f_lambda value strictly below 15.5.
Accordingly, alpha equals 5138.0 angstroms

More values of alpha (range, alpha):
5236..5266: 5264.0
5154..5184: 5183.0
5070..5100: 5093.0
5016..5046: 5027.0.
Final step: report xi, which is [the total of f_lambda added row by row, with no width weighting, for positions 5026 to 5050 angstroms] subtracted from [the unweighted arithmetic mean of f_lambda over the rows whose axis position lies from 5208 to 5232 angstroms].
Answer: -119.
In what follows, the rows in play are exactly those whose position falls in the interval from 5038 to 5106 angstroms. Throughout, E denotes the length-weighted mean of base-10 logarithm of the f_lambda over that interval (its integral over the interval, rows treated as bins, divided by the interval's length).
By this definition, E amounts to 1.22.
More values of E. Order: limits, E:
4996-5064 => 1.20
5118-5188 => 1.19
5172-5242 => 1.27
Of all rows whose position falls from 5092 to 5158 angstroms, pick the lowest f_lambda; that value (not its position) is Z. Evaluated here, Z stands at 11.4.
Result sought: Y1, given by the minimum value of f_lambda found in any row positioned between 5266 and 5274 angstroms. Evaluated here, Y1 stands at 0.9419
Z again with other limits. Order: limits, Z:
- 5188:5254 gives 13.78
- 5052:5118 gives 13.54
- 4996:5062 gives 9.239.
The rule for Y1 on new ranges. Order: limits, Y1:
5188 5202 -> 13.78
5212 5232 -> 18.74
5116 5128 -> 12.61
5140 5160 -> 14.15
